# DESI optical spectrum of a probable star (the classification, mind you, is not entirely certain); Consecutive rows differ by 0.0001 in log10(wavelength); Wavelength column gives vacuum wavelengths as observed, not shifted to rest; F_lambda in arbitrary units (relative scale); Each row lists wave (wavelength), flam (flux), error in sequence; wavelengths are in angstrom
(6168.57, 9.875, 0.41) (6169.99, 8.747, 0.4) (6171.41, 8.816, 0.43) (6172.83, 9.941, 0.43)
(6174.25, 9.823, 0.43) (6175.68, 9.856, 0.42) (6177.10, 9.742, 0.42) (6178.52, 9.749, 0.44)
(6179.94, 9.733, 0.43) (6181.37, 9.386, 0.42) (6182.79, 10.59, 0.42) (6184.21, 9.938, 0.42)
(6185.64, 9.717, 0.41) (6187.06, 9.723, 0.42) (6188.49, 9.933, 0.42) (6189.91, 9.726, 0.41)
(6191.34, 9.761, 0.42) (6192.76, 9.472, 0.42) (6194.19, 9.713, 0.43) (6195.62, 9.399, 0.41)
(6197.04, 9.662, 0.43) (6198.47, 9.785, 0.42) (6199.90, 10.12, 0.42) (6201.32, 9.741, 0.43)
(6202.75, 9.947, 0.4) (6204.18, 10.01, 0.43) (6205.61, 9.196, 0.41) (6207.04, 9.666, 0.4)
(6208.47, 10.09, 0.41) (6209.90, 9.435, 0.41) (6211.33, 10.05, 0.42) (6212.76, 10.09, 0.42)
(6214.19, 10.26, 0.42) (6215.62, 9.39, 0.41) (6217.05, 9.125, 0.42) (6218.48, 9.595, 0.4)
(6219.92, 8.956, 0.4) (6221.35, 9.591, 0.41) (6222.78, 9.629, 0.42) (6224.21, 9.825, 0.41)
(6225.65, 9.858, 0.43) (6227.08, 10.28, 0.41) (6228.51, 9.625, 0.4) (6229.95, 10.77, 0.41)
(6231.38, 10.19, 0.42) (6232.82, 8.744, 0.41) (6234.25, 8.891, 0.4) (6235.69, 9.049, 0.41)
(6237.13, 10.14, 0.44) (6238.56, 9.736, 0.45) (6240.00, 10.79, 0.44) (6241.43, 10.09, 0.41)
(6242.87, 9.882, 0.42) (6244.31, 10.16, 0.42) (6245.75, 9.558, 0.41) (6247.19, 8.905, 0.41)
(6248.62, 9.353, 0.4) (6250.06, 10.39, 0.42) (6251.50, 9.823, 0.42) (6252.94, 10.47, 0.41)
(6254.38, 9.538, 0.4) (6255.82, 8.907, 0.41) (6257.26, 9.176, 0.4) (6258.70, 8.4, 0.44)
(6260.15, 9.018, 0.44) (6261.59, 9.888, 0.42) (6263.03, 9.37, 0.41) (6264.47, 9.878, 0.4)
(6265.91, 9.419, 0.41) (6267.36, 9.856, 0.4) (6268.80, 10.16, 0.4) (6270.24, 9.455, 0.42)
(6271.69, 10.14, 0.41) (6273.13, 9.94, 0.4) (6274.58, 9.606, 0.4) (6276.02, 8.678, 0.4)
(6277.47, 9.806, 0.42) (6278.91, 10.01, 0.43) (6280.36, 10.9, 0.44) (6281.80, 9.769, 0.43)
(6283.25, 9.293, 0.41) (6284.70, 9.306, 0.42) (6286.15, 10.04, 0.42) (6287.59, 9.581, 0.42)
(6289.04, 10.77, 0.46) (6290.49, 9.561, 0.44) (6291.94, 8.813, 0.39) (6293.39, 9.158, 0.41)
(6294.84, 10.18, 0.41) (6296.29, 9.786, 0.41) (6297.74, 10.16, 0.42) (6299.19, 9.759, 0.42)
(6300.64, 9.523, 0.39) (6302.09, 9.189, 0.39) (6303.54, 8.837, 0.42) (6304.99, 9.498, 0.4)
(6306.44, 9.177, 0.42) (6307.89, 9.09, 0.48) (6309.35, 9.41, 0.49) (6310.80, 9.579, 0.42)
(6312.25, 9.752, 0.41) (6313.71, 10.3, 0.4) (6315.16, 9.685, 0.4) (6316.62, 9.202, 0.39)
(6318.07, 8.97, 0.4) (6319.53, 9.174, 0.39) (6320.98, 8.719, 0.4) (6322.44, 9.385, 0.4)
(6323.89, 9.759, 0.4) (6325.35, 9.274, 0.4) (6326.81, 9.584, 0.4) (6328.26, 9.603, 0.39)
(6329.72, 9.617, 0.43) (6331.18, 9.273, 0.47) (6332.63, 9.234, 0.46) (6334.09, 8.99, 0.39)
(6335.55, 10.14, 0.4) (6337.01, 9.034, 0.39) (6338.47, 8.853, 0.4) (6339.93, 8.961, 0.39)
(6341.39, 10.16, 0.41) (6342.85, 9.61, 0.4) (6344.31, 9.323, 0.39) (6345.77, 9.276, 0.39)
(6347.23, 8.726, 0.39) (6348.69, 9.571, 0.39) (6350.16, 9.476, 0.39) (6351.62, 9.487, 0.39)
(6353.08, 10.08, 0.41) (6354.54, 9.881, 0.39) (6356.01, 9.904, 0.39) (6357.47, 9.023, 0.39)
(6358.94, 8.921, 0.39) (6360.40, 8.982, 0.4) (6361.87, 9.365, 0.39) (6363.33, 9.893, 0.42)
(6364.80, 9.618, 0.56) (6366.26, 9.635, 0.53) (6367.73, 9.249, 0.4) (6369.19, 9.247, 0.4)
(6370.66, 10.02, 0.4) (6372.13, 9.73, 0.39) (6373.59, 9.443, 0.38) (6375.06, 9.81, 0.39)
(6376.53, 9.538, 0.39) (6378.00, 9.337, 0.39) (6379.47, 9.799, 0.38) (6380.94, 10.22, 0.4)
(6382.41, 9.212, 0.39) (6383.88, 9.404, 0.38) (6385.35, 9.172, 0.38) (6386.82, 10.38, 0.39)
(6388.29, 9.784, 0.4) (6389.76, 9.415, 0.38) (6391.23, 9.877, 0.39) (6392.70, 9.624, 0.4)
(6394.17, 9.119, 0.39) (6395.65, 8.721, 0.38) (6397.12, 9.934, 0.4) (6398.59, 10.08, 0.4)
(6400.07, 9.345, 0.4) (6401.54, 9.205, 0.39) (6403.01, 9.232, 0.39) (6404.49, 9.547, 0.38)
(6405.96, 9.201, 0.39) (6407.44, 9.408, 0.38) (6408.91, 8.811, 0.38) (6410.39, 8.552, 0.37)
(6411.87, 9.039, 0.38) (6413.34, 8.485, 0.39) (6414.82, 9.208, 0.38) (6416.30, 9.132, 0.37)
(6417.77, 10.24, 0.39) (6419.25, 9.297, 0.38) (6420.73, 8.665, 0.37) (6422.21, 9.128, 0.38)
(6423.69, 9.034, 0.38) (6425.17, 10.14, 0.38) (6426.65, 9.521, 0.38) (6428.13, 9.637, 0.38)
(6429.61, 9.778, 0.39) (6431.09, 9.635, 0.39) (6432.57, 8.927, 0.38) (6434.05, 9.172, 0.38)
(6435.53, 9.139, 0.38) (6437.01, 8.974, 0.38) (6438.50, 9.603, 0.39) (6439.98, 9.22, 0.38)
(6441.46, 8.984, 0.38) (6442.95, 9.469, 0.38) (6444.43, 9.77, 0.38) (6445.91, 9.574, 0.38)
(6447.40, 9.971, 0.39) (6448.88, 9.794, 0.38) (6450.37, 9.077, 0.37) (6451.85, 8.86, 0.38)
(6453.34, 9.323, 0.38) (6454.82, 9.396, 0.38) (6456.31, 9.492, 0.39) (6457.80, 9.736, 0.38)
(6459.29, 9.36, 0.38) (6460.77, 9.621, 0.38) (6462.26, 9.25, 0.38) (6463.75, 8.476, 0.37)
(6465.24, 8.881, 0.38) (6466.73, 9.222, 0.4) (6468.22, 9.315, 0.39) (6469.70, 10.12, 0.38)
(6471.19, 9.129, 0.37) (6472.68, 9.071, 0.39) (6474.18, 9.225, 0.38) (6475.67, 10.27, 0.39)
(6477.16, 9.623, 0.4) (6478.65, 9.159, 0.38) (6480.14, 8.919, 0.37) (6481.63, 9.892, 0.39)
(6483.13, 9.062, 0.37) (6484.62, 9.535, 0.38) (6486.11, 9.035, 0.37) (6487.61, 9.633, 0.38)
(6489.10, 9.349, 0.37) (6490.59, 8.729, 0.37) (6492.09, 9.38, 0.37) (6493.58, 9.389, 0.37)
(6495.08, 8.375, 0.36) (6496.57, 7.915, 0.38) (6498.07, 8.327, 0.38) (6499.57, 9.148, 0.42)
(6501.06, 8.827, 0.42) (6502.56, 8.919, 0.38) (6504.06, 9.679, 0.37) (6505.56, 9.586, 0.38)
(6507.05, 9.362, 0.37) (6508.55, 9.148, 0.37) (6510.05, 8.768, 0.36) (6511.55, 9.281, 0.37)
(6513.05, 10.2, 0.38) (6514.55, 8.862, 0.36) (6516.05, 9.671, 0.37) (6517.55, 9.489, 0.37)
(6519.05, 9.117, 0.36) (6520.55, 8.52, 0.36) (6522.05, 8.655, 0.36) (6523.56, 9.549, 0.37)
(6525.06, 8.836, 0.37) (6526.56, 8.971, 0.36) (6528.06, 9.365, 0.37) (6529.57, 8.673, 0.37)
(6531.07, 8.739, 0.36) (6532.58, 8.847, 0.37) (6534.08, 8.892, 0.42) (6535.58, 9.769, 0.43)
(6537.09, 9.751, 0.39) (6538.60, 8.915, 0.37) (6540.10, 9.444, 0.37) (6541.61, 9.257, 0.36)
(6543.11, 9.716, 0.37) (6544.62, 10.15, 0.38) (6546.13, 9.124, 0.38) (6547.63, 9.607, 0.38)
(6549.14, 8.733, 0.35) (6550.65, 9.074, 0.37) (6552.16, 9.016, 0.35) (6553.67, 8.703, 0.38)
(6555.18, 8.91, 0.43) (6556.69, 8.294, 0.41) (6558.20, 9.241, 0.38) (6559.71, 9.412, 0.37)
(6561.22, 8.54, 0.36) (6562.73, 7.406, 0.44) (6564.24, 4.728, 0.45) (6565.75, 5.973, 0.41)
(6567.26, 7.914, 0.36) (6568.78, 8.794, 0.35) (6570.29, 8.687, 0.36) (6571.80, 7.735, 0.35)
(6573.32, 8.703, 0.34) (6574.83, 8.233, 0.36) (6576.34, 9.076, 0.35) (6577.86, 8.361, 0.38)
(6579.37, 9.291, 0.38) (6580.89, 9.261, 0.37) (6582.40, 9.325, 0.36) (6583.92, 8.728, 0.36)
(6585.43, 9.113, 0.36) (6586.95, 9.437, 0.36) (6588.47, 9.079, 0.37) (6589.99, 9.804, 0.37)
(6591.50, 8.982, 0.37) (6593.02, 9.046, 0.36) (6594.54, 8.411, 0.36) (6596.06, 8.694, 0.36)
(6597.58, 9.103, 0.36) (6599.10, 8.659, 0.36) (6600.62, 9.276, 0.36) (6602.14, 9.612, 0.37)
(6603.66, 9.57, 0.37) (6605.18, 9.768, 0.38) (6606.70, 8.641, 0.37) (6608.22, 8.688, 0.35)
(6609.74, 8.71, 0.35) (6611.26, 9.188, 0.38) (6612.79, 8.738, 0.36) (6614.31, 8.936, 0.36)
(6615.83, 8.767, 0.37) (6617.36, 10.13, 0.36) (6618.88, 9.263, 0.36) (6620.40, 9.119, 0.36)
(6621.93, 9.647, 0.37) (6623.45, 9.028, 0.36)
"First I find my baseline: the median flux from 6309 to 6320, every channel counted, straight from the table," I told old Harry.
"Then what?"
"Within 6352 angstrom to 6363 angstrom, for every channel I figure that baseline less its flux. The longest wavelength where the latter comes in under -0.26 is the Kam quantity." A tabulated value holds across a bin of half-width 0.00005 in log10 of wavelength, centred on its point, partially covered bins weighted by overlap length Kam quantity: 6356.01 angstrom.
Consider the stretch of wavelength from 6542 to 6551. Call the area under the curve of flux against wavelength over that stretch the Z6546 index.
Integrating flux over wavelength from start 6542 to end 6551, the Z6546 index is 85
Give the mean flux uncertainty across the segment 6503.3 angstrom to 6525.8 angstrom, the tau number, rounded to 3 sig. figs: 0.368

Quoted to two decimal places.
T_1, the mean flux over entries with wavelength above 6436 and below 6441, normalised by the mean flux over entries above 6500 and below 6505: 1.01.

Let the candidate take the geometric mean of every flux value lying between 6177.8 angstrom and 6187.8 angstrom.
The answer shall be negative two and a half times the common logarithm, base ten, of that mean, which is -2.48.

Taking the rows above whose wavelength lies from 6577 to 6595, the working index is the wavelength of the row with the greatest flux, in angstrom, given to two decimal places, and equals 6589.99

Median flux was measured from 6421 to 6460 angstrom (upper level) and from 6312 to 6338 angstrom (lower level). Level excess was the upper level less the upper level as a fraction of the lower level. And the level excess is 8.42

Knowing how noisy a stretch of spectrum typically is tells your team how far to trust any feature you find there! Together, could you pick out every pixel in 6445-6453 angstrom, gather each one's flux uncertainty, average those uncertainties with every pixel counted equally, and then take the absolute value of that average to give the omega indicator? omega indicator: 0.380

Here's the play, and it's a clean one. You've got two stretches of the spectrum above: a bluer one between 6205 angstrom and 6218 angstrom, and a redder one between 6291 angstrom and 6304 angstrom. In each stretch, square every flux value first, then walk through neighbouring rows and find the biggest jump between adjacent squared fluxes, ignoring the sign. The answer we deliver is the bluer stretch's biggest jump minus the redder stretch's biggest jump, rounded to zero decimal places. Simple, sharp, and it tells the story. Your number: -3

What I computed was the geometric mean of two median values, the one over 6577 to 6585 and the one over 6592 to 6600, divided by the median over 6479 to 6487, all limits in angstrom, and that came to 0.99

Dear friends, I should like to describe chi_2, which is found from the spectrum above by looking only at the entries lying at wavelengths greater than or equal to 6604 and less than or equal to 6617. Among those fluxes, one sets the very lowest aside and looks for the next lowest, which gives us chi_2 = 8.688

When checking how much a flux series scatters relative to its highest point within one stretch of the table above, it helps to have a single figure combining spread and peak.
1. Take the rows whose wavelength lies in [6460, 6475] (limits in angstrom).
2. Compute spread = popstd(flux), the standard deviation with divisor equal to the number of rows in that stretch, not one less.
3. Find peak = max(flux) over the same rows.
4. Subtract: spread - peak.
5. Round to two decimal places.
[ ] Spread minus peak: -9.71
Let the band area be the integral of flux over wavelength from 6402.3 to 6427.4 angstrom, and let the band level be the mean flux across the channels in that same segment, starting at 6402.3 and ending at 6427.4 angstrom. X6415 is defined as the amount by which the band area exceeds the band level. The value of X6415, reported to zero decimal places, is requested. 222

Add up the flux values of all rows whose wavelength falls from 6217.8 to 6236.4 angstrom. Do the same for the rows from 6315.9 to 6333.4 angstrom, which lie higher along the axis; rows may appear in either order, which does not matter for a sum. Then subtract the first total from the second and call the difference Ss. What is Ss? -13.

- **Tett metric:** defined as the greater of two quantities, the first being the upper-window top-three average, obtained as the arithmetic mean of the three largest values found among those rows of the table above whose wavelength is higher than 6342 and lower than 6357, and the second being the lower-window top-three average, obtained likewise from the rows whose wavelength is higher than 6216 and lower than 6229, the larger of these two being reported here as 10.0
